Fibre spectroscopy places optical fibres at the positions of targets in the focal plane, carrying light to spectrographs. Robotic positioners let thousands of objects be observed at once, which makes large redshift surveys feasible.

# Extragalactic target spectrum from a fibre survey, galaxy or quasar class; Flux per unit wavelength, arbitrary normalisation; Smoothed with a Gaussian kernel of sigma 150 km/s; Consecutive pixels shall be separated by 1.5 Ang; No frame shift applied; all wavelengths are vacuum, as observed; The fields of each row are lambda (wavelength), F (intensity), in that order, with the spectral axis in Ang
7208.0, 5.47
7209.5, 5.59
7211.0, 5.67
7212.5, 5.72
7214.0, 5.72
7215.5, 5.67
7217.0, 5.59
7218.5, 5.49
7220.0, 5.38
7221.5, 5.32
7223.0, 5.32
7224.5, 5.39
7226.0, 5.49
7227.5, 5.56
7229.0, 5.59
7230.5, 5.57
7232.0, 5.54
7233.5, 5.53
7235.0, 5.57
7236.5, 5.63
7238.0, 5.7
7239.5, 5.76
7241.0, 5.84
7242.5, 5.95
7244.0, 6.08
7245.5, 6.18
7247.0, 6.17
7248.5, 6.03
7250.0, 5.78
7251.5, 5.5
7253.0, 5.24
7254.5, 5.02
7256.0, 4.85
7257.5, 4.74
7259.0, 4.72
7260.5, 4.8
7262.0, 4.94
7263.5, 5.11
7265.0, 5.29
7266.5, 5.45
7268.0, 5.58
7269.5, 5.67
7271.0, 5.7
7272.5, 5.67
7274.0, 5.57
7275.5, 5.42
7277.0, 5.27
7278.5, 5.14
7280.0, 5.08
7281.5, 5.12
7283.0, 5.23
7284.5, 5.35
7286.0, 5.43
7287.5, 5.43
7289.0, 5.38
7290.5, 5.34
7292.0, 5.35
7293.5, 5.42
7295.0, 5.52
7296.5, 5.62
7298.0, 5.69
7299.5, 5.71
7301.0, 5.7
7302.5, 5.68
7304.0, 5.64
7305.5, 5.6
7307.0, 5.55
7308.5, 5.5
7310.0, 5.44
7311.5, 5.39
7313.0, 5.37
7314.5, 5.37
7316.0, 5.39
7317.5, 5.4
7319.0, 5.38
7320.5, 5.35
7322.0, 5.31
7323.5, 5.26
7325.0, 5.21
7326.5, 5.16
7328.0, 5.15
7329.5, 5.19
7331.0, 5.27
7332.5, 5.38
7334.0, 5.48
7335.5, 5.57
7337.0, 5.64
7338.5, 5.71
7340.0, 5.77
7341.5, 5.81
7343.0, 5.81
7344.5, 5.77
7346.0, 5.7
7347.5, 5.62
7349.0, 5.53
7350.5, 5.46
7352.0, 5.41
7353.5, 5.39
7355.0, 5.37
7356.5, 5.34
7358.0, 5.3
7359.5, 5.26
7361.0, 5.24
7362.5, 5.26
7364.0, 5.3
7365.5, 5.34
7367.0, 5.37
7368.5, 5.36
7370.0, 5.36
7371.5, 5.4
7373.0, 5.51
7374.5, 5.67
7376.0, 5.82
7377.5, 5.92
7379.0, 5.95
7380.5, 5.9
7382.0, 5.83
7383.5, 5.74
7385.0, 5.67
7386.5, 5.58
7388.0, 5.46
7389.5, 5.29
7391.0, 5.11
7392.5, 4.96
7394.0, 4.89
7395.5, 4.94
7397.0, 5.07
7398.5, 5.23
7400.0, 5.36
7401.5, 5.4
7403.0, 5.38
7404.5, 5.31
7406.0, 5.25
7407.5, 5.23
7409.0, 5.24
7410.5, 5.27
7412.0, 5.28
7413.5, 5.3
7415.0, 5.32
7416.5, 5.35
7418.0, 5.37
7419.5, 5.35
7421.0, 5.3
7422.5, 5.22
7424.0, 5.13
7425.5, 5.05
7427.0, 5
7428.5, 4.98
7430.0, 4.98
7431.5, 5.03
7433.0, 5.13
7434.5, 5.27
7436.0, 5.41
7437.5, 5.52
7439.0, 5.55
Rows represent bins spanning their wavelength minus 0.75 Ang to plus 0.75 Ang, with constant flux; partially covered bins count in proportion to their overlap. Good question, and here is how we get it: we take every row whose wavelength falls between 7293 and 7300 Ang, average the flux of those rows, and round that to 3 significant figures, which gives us 5.59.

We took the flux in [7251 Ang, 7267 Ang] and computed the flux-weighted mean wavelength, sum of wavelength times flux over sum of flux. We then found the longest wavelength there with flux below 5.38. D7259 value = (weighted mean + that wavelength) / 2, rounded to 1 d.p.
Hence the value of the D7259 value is 7262.0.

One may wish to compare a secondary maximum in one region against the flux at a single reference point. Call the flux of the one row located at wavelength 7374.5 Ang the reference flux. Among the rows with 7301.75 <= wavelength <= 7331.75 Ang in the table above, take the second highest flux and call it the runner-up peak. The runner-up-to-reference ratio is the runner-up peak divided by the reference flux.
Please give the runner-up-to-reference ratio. 0.99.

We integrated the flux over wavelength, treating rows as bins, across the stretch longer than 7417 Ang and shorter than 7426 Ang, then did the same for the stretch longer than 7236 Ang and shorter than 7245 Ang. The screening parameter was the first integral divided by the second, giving 0.90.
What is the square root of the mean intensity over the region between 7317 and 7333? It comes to 2.30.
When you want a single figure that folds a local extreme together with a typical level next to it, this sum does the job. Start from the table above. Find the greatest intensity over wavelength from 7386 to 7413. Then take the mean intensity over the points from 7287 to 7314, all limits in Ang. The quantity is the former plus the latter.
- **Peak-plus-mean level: 11.1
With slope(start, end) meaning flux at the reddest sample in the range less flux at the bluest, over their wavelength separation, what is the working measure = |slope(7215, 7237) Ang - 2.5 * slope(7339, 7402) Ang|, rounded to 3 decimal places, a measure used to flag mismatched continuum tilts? 0.013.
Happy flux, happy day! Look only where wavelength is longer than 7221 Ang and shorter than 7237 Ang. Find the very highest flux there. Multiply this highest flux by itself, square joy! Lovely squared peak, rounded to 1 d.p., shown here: 31.7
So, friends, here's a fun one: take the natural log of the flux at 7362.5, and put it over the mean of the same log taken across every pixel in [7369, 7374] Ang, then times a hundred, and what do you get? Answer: 98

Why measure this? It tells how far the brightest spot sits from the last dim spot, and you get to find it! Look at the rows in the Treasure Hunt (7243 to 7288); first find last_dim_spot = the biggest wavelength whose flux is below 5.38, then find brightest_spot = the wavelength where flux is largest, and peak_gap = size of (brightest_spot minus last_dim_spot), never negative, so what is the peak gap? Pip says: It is 39.0 Ang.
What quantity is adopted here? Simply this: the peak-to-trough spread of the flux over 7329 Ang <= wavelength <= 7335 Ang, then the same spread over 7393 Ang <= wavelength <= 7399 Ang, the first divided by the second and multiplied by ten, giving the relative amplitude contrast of 9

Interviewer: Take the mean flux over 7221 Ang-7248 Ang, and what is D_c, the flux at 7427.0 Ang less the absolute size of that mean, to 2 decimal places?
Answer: -0.68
